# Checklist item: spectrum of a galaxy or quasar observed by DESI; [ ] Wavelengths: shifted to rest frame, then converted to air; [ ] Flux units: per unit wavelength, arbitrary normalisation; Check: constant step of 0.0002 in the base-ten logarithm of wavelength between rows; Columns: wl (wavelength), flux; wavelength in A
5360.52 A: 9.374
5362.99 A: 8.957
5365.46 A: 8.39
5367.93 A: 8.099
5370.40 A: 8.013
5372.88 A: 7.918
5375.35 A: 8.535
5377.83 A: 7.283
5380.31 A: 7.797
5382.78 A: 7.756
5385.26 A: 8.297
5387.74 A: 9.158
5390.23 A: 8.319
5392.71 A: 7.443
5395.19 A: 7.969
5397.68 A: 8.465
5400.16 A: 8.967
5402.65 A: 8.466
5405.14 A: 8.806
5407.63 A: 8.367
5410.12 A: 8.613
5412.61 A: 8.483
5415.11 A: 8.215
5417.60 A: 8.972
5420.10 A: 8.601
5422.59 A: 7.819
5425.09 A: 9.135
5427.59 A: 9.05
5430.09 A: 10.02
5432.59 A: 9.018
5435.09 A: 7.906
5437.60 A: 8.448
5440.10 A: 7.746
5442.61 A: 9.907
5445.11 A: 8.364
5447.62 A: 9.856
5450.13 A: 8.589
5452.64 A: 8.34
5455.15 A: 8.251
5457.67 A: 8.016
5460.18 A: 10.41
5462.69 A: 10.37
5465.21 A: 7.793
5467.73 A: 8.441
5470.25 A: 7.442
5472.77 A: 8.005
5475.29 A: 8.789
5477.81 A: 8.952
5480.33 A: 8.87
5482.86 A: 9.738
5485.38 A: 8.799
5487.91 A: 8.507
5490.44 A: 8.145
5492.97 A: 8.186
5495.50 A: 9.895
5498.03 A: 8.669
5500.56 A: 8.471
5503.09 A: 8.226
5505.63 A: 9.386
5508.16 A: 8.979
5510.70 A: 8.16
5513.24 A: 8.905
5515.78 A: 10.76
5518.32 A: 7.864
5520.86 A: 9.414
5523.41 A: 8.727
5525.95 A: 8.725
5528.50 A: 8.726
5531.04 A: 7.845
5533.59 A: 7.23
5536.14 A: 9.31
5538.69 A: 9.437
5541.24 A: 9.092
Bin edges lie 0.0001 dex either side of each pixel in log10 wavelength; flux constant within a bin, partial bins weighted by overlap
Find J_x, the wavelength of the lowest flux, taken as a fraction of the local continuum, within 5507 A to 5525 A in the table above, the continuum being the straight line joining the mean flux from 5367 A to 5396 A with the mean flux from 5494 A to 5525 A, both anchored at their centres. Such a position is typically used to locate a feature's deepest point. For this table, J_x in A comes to 5518.32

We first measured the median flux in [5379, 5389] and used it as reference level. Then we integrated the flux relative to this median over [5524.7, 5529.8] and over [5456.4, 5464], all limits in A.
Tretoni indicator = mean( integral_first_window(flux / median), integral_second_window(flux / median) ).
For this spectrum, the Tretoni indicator 7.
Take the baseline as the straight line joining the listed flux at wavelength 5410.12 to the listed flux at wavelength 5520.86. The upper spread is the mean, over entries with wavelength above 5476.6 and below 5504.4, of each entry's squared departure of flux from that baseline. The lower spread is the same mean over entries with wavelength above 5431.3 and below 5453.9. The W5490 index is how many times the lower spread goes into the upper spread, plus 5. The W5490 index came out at 5.95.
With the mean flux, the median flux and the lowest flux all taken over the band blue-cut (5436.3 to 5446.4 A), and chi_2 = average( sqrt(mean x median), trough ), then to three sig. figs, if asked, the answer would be 8.13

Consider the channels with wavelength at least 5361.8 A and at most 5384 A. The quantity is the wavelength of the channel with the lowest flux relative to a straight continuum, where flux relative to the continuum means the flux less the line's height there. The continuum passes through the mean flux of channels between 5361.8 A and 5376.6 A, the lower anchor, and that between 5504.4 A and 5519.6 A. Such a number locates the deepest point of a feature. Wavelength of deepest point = 5377.83 A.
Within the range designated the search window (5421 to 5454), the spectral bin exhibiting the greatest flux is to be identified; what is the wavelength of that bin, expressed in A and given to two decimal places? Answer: 5430.09 A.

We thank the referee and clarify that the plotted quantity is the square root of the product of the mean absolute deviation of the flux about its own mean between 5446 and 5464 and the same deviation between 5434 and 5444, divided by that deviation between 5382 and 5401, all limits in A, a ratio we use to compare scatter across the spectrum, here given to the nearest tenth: 1.9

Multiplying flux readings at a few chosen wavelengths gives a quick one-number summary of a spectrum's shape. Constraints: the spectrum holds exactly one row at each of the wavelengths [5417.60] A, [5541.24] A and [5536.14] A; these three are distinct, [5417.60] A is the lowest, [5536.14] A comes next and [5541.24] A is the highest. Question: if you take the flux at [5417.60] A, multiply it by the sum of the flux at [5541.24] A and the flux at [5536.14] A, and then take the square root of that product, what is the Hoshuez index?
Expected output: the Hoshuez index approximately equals 12.85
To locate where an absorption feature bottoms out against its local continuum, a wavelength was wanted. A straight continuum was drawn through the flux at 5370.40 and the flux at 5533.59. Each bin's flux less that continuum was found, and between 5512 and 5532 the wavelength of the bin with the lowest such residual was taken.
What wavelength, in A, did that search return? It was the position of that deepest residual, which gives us 5518.32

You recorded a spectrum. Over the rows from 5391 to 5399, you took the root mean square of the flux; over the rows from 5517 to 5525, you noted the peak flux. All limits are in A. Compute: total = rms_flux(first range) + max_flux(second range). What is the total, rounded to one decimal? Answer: 17.4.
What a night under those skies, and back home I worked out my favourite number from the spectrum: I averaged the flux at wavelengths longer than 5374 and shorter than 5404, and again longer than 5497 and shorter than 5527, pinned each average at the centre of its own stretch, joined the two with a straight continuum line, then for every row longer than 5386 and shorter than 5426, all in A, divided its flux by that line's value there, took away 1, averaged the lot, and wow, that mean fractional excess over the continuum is 0.02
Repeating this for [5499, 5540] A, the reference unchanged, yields -0.02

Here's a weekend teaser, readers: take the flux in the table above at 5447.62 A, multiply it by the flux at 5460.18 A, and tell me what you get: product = 103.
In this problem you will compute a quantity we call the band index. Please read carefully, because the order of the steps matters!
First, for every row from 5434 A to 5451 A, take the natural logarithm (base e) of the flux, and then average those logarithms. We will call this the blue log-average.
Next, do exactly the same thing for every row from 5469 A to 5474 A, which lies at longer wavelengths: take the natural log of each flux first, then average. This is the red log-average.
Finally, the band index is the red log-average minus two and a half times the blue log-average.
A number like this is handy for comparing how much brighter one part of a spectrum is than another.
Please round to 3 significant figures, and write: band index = -3.35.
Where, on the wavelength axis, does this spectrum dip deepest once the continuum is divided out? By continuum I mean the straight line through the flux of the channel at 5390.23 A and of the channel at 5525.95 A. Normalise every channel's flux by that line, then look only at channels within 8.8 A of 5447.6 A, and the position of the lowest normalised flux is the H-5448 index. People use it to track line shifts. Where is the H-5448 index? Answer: 5440.10 A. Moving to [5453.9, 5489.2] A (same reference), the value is 5470.25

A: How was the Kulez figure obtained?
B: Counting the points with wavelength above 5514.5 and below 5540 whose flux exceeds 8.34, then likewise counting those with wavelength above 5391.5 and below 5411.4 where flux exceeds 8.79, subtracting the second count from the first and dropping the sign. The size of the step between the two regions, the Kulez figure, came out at 5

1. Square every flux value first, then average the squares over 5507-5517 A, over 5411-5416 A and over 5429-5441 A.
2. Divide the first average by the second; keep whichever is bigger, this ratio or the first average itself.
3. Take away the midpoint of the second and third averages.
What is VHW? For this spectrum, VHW 13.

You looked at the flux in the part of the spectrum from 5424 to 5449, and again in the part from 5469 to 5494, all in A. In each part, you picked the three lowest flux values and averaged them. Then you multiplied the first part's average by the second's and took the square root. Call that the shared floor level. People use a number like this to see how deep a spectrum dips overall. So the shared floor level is 7.93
